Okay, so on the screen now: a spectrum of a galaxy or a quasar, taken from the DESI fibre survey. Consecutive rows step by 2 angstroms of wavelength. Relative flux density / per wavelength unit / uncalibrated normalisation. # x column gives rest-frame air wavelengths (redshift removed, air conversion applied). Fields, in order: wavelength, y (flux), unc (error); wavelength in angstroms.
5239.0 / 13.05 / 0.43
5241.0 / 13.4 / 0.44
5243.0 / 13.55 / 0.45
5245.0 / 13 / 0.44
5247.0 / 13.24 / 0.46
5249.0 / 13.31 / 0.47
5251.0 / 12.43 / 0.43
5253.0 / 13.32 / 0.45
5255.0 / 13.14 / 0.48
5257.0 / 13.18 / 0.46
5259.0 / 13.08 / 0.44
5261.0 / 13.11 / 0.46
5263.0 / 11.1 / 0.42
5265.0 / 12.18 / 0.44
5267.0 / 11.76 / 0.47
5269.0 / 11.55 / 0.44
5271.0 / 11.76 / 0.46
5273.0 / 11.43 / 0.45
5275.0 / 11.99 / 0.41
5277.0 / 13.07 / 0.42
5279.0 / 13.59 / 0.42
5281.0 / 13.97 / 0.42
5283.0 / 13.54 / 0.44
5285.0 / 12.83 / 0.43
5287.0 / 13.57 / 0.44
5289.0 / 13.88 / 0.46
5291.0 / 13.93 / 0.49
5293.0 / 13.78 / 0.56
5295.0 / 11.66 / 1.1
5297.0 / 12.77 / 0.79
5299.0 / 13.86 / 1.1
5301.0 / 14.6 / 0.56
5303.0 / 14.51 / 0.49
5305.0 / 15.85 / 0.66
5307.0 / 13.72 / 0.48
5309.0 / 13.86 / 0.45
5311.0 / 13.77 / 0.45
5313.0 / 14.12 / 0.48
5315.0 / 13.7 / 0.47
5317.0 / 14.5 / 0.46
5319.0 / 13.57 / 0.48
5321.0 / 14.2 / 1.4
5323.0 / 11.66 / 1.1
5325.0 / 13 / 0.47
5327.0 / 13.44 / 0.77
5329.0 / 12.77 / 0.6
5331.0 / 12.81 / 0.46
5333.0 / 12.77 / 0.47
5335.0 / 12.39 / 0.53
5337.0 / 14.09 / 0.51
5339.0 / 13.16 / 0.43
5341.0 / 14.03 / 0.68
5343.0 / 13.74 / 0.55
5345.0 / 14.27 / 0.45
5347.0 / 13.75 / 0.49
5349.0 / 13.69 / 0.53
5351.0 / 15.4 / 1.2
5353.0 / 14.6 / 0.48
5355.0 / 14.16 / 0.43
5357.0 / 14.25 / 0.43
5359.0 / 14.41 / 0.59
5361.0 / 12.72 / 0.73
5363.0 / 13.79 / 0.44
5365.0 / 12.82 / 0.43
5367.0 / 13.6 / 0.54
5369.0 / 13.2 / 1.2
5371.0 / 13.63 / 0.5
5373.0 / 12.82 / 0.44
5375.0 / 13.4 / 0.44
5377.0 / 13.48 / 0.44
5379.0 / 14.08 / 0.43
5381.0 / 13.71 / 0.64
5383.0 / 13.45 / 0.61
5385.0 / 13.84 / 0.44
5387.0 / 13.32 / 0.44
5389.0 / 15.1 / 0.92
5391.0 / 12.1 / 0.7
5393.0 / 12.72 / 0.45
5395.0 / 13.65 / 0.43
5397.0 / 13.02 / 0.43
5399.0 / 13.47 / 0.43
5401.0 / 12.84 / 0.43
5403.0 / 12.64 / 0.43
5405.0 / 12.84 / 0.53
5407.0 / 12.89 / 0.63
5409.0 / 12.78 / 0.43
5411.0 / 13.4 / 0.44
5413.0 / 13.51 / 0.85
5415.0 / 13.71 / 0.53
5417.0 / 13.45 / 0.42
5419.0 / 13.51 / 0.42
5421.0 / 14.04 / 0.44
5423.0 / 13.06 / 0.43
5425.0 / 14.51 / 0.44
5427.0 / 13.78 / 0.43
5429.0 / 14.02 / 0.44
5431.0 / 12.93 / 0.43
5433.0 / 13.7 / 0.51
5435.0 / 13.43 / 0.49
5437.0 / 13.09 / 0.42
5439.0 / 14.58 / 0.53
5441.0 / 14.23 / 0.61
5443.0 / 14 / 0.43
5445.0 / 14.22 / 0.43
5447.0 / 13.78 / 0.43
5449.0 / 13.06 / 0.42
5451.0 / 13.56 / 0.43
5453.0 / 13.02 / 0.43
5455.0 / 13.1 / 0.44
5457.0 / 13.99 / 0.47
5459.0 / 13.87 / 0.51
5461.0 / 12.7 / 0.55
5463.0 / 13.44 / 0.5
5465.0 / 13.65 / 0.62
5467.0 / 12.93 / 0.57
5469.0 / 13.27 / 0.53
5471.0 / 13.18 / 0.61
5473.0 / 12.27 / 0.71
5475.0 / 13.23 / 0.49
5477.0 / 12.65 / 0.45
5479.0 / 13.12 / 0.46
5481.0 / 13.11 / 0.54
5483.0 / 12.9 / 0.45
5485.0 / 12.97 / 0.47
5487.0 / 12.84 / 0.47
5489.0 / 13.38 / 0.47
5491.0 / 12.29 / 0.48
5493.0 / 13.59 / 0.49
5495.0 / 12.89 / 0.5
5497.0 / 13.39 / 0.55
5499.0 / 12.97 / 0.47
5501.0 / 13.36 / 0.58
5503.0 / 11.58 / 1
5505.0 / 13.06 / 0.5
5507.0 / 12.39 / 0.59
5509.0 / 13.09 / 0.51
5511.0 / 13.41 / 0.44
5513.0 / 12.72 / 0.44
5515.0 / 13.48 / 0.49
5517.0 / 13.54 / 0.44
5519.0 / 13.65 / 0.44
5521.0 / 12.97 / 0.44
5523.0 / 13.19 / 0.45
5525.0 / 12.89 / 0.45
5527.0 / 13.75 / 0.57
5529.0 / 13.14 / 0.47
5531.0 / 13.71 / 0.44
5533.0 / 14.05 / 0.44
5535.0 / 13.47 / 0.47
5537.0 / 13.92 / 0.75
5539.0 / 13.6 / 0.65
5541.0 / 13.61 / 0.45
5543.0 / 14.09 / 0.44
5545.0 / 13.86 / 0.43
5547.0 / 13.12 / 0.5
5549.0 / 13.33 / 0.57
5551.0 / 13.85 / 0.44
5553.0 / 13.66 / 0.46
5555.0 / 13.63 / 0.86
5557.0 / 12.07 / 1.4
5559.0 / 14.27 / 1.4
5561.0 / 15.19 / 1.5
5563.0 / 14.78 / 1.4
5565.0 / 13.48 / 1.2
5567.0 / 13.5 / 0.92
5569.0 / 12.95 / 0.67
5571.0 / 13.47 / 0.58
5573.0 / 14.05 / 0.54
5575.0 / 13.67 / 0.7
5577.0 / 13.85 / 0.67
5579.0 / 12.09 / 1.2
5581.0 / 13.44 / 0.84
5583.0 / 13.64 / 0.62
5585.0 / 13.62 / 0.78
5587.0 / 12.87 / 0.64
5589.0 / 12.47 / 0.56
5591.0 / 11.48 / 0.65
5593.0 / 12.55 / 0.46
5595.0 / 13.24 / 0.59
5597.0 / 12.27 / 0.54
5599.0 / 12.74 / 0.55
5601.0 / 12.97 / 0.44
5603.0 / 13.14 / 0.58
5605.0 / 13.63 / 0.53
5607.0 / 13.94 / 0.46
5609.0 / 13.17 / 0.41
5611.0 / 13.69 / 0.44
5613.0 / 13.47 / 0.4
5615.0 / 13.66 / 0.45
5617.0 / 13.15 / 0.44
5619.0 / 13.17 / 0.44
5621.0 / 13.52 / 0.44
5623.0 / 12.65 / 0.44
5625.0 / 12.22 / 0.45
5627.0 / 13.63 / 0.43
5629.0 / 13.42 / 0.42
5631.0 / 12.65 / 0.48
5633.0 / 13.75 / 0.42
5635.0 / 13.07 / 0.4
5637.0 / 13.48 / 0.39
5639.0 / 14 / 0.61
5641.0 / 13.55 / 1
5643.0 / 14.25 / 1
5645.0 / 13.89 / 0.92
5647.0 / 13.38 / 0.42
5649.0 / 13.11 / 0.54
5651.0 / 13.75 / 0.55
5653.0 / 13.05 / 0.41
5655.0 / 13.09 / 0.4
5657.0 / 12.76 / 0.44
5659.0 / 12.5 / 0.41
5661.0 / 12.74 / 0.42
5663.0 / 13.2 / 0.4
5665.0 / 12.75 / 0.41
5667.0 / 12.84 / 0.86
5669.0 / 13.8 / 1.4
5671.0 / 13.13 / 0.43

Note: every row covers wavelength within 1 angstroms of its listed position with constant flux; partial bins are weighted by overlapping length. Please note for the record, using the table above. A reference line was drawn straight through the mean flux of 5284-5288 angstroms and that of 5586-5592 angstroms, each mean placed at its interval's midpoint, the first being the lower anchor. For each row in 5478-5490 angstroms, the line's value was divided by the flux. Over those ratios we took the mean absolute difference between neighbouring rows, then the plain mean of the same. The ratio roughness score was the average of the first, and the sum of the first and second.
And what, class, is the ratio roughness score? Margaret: 0.497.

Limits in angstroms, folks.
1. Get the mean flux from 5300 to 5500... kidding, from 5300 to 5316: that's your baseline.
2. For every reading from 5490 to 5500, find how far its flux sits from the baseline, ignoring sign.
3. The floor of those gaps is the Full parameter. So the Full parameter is 0.7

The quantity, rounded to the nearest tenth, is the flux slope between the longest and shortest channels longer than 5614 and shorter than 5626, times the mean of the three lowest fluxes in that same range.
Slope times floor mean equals -1.8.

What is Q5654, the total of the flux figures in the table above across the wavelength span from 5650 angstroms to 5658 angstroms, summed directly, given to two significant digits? 53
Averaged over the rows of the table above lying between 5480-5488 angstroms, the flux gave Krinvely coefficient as 13.0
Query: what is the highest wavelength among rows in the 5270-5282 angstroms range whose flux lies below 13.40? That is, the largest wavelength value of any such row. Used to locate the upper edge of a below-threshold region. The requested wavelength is 5277.0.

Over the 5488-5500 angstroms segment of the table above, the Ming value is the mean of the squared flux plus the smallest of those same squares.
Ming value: 322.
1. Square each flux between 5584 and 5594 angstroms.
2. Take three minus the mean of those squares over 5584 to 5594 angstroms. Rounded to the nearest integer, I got -156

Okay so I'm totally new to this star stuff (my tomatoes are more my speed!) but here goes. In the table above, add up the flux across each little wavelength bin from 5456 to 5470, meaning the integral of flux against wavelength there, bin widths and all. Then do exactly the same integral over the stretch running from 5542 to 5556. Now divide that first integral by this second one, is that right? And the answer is 0.98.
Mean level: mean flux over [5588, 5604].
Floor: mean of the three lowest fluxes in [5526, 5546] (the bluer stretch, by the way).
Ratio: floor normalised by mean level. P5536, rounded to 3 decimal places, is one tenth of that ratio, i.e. 0.106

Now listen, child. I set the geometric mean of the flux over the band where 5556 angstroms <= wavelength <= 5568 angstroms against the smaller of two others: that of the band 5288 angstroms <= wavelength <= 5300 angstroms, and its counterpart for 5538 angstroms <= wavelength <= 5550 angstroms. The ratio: 1.04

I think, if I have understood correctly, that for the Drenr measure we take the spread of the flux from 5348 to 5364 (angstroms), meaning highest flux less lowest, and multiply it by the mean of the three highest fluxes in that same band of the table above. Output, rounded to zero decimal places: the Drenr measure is 40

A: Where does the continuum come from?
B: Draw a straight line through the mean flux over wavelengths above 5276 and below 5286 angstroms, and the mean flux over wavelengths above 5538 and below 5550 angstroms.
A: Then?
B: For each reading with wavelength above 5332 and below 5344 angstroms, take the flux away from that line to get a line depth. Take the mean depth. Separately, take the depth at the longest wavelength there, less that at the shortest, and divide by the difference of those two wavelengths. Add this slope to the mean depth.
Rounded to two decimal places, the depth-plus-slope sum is -0.02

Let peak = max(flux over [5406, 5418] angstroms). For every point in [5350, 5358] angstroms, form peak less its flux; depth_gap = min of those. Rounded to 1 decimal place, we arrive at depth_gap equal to -1.7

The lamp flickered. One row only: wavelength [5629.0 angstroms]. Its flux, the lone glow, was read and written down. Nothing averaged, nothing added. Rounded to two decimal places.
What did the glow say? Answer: 13.42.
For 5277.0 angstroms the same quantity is 13.07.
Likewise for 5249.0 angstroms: 13.31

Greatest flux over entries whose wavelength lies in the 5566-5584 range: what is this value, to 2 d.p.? 14.05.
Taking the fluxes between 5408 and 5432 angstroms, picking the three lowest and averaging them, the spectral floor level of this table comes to 12.9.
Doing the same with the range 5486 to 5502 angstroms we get 12.7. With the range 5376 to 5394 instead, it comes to 12.7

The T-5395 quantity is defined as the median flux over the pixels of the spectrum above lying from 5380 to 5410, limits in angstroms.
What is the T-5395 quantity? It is 13.0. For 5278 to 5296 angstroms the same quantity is 13.6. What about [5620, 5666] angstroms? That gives 13.2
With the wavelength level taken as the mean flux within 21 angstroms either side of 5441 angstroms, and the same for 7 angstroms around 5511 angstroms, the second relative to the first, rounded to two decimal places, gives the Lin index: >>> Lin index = 0.96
